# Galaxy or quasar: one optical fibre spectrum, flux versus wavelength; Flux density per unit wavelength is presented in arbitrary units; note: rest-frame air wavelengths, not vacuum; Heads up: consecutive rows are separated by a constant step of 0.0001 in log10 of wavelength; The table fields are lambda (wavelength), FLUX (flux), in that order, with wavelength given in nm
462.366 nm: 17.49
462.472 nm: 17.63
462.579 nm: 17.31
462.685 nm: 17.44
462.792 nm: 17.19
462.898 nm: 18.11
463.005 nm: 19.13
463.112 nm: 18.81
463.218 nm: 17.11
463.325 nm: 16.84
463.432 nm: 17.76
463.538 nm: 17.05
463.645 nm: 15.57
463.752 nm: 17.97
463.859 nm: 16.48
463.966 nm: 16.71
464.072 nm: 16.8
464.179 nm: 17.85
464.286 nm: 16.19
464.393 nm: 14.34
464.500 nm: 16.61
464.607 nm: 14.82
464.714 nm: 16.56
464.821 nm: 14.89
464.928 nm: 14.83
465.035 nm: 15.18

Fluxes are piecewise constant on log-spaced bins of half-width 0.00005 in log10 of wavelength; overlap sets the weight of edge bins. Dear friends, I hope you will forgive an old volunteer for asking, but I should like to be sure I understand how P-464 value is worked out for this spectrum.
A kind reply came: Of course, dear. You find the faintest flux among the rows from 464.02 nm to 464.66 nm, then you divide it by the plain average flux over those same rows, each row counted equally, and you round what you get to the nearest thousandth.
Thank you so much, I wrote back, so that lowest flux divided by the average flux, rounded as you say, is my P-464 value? 0.891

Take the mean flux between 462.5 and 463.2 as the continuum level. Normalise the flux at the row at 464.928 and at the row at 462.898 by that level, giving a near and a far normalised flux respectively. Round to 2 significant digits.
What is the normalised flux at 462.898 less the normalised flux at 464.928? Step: 0.18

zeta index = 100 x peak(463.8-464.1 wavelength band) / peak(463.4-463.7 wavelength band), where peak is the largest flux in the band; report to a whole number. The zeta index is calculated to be 95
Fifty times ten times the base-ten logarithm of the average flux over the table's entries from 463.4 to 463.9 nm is 615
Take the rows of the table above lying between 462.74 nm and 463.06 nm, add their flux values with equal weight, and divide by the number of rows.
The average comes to 18.1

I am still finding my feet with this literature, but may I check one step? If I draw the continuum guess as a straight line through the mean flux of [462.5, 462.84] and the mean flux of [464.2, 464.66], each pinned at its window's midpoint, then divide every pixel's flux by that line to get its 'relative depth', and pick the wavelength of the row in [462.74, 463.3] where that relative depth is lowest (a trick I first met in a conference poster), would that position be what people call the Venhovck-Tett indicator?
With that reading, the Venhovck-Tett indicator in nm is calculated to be 462.792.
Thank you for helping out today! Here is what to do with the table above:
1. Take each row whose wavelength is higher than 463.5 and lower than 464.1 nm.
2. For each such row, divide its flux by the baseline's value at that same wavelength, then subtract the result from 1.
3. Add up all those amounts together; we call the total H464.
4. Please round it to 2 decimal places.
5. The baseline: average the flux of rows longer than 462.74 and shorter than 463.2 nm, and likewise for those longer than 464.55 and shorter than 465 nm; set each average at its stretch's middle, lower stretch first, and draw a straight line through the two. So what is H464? 0.04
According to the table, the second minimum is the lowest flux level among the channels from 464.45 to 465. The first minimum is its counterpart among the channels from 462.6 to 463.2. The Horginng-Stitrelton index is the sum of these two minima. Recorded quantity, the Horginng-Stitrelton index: 32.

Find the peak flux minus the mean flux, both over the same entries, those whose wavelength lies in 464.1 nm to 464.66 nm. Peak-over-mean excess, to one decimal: 1.9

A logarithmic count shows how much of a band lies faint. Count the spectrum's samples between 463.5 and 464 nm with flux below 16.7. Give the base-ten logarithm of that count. 0.30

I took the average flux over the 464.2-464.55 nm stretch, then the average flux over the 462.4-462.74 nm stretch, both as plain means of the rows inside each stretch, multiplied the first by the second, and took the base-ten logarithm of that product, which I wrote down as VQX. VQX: 2.44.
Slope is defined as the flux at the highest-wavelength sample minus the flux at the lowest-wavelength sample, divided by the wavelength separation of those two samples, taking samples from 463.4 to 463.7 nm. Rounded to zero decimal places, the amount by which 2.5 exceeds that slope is 13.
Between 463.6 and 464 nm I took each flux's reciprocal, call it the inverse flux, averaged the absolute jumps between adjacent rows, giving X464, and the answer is 0.0048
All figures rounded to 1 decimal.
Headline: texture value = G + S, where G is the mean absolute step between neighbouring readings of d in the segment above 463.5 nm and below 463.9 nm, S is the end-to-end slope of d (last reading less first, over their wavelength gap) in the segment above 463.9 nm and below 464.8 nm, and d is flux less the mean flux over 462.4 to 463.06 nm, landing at 1.6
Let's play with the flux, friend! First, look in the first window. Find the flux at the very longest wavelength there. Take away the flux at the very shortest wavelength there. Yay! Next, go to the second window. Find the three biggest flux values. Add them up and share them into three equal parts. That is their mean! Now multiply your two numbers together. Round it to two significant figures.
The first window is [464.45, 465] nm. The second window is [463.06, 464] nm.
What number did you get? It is -32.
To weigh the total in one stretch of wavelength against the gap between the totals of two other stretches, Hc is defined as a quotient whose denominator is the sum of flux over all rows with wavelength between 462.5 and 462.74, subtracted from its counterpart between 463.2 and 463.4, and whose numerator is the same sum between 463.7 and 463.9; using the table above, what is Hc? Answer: -43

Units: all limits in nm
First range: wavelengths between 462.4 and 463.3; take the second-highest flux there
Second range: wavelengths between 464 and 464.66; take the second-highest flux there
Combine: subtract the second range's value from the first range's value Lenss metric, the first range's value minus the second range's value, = 2.0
